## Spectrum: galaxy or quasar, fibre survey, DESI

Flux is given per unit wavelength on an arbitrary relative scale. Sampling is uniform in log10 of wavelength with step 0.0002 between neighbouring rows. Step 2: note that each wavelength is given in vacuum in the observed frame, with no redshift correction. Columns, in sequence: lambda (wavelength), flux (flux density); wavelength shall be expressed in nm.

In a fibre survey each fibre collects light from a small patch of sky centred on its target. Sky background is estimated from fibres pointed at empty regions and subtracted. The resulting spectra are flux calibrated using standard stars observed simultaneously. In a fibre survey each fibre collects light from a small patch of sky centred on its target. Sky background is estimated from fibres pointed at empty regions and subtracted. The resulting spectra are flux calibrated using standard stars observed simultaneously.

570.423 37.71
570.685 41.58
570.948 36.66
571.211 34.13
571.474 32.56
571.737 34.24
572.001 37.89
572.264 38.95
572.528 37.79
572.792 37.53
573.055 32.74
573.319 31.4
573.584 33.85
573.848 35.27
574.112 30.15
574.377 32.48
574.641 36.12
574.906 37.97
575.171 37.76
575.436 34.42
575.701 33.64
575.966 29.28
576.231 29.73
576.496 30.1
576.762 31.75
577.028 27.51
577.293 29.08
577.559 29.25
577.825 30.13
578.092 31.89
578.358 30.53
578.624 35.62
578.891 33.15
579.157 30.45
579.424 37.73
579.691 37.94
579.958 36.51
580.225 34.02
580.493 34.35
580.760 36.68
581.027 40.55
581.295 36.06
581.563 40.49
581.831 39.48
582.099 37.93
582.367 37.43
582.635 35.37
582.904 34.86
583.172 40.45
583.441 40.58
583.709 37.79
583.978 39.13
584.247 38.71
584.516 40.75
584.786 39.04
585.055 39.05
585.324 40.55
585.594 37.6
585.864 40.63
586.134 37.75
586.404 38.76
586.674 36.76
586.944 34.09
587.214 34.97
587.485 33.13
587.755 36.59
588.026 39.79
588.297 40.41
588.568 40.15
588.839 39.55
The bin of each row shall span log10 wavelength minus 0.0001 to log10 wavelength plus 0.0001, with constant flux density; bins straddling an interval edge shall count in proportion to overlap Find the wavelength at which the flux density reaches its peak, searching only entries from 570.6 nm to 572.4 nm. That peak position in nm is 570.685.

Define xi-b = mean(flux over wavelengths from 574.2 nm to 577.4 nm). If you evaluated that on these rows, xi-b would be 32.5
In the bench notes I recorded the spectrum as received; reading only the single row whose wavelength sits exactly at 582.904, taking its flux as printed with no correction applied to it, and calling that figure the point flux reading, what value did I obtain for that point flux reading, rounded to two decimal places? 34.86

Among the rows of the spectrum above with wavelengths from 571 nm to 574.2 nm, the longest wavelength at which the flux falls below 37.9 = 574.112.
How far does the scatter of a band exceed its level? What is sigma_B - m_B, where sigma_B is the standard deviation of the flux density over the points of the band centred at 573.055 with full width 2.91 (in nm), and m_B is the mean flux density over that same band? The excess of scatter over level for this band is -32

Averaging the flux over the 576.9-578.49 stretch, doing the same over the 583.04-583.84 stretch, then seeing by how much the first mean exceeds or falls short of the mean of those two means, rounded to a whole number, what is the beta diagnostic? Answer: -5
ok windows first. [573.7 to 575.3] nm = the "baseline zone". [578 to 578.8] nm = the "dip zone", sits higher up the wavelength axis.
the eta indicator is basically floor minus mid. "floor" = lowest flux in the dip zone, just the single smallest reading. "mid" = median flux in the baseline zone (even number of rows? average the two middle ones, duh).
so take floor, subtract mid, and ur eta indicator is -5.2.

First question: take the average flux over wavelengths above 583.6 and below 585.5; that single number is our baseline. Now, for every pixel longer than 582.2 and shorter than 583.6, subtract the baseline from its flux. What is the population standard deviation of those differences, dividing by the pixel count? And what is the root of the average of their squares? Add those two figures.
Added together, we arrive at 5.3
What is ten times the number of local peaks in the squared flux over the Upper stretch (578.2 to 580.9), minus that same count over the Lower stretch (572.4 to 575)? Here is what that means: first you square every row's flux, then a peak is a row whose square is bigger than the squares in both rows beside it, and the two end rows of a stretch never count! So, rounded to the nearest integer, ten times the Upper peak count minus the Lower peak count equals 19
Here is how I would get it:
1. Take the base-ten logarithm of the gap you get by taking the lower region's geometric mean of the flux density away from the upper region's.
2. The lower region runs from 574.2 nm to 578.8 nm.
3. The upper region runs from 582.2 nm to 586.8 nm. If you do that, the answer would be 0.8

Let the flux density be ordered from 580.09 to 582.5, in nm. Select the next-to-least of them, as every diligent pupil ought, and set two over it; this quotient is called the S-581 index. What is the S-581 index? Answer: 0.0582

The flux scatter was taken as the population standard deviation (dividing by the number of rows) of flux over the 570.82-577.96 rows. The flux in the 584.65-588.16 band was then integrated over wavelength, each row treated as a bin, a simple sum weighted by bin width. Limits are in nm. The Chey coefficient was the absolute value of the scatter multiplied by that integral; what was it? 435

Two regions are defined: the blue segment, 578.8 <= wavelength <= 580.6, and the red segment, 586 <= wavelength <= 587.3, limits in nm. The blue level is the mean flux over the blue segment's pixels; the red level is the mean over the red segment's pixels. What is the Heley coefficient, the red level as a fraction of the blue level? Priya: 1.046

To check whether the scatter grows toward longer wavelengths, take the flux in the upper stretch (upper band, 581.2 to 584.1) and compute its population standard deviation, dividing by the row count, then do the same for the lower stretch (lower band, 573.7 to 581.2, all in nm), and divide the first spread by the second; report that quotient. 0.58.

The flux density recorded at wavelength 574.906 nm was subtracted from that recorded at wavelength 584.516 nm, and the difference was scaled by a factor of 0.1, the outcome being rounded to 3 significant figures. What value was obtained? 0.278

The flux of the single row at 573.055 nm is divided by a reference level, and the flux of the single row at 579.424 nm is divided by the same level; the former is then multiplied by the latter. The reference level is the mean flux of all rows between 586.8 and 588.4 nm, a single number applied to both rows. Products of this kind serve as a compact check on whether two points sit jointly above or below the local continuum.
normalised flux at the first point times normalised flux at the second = 0.93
